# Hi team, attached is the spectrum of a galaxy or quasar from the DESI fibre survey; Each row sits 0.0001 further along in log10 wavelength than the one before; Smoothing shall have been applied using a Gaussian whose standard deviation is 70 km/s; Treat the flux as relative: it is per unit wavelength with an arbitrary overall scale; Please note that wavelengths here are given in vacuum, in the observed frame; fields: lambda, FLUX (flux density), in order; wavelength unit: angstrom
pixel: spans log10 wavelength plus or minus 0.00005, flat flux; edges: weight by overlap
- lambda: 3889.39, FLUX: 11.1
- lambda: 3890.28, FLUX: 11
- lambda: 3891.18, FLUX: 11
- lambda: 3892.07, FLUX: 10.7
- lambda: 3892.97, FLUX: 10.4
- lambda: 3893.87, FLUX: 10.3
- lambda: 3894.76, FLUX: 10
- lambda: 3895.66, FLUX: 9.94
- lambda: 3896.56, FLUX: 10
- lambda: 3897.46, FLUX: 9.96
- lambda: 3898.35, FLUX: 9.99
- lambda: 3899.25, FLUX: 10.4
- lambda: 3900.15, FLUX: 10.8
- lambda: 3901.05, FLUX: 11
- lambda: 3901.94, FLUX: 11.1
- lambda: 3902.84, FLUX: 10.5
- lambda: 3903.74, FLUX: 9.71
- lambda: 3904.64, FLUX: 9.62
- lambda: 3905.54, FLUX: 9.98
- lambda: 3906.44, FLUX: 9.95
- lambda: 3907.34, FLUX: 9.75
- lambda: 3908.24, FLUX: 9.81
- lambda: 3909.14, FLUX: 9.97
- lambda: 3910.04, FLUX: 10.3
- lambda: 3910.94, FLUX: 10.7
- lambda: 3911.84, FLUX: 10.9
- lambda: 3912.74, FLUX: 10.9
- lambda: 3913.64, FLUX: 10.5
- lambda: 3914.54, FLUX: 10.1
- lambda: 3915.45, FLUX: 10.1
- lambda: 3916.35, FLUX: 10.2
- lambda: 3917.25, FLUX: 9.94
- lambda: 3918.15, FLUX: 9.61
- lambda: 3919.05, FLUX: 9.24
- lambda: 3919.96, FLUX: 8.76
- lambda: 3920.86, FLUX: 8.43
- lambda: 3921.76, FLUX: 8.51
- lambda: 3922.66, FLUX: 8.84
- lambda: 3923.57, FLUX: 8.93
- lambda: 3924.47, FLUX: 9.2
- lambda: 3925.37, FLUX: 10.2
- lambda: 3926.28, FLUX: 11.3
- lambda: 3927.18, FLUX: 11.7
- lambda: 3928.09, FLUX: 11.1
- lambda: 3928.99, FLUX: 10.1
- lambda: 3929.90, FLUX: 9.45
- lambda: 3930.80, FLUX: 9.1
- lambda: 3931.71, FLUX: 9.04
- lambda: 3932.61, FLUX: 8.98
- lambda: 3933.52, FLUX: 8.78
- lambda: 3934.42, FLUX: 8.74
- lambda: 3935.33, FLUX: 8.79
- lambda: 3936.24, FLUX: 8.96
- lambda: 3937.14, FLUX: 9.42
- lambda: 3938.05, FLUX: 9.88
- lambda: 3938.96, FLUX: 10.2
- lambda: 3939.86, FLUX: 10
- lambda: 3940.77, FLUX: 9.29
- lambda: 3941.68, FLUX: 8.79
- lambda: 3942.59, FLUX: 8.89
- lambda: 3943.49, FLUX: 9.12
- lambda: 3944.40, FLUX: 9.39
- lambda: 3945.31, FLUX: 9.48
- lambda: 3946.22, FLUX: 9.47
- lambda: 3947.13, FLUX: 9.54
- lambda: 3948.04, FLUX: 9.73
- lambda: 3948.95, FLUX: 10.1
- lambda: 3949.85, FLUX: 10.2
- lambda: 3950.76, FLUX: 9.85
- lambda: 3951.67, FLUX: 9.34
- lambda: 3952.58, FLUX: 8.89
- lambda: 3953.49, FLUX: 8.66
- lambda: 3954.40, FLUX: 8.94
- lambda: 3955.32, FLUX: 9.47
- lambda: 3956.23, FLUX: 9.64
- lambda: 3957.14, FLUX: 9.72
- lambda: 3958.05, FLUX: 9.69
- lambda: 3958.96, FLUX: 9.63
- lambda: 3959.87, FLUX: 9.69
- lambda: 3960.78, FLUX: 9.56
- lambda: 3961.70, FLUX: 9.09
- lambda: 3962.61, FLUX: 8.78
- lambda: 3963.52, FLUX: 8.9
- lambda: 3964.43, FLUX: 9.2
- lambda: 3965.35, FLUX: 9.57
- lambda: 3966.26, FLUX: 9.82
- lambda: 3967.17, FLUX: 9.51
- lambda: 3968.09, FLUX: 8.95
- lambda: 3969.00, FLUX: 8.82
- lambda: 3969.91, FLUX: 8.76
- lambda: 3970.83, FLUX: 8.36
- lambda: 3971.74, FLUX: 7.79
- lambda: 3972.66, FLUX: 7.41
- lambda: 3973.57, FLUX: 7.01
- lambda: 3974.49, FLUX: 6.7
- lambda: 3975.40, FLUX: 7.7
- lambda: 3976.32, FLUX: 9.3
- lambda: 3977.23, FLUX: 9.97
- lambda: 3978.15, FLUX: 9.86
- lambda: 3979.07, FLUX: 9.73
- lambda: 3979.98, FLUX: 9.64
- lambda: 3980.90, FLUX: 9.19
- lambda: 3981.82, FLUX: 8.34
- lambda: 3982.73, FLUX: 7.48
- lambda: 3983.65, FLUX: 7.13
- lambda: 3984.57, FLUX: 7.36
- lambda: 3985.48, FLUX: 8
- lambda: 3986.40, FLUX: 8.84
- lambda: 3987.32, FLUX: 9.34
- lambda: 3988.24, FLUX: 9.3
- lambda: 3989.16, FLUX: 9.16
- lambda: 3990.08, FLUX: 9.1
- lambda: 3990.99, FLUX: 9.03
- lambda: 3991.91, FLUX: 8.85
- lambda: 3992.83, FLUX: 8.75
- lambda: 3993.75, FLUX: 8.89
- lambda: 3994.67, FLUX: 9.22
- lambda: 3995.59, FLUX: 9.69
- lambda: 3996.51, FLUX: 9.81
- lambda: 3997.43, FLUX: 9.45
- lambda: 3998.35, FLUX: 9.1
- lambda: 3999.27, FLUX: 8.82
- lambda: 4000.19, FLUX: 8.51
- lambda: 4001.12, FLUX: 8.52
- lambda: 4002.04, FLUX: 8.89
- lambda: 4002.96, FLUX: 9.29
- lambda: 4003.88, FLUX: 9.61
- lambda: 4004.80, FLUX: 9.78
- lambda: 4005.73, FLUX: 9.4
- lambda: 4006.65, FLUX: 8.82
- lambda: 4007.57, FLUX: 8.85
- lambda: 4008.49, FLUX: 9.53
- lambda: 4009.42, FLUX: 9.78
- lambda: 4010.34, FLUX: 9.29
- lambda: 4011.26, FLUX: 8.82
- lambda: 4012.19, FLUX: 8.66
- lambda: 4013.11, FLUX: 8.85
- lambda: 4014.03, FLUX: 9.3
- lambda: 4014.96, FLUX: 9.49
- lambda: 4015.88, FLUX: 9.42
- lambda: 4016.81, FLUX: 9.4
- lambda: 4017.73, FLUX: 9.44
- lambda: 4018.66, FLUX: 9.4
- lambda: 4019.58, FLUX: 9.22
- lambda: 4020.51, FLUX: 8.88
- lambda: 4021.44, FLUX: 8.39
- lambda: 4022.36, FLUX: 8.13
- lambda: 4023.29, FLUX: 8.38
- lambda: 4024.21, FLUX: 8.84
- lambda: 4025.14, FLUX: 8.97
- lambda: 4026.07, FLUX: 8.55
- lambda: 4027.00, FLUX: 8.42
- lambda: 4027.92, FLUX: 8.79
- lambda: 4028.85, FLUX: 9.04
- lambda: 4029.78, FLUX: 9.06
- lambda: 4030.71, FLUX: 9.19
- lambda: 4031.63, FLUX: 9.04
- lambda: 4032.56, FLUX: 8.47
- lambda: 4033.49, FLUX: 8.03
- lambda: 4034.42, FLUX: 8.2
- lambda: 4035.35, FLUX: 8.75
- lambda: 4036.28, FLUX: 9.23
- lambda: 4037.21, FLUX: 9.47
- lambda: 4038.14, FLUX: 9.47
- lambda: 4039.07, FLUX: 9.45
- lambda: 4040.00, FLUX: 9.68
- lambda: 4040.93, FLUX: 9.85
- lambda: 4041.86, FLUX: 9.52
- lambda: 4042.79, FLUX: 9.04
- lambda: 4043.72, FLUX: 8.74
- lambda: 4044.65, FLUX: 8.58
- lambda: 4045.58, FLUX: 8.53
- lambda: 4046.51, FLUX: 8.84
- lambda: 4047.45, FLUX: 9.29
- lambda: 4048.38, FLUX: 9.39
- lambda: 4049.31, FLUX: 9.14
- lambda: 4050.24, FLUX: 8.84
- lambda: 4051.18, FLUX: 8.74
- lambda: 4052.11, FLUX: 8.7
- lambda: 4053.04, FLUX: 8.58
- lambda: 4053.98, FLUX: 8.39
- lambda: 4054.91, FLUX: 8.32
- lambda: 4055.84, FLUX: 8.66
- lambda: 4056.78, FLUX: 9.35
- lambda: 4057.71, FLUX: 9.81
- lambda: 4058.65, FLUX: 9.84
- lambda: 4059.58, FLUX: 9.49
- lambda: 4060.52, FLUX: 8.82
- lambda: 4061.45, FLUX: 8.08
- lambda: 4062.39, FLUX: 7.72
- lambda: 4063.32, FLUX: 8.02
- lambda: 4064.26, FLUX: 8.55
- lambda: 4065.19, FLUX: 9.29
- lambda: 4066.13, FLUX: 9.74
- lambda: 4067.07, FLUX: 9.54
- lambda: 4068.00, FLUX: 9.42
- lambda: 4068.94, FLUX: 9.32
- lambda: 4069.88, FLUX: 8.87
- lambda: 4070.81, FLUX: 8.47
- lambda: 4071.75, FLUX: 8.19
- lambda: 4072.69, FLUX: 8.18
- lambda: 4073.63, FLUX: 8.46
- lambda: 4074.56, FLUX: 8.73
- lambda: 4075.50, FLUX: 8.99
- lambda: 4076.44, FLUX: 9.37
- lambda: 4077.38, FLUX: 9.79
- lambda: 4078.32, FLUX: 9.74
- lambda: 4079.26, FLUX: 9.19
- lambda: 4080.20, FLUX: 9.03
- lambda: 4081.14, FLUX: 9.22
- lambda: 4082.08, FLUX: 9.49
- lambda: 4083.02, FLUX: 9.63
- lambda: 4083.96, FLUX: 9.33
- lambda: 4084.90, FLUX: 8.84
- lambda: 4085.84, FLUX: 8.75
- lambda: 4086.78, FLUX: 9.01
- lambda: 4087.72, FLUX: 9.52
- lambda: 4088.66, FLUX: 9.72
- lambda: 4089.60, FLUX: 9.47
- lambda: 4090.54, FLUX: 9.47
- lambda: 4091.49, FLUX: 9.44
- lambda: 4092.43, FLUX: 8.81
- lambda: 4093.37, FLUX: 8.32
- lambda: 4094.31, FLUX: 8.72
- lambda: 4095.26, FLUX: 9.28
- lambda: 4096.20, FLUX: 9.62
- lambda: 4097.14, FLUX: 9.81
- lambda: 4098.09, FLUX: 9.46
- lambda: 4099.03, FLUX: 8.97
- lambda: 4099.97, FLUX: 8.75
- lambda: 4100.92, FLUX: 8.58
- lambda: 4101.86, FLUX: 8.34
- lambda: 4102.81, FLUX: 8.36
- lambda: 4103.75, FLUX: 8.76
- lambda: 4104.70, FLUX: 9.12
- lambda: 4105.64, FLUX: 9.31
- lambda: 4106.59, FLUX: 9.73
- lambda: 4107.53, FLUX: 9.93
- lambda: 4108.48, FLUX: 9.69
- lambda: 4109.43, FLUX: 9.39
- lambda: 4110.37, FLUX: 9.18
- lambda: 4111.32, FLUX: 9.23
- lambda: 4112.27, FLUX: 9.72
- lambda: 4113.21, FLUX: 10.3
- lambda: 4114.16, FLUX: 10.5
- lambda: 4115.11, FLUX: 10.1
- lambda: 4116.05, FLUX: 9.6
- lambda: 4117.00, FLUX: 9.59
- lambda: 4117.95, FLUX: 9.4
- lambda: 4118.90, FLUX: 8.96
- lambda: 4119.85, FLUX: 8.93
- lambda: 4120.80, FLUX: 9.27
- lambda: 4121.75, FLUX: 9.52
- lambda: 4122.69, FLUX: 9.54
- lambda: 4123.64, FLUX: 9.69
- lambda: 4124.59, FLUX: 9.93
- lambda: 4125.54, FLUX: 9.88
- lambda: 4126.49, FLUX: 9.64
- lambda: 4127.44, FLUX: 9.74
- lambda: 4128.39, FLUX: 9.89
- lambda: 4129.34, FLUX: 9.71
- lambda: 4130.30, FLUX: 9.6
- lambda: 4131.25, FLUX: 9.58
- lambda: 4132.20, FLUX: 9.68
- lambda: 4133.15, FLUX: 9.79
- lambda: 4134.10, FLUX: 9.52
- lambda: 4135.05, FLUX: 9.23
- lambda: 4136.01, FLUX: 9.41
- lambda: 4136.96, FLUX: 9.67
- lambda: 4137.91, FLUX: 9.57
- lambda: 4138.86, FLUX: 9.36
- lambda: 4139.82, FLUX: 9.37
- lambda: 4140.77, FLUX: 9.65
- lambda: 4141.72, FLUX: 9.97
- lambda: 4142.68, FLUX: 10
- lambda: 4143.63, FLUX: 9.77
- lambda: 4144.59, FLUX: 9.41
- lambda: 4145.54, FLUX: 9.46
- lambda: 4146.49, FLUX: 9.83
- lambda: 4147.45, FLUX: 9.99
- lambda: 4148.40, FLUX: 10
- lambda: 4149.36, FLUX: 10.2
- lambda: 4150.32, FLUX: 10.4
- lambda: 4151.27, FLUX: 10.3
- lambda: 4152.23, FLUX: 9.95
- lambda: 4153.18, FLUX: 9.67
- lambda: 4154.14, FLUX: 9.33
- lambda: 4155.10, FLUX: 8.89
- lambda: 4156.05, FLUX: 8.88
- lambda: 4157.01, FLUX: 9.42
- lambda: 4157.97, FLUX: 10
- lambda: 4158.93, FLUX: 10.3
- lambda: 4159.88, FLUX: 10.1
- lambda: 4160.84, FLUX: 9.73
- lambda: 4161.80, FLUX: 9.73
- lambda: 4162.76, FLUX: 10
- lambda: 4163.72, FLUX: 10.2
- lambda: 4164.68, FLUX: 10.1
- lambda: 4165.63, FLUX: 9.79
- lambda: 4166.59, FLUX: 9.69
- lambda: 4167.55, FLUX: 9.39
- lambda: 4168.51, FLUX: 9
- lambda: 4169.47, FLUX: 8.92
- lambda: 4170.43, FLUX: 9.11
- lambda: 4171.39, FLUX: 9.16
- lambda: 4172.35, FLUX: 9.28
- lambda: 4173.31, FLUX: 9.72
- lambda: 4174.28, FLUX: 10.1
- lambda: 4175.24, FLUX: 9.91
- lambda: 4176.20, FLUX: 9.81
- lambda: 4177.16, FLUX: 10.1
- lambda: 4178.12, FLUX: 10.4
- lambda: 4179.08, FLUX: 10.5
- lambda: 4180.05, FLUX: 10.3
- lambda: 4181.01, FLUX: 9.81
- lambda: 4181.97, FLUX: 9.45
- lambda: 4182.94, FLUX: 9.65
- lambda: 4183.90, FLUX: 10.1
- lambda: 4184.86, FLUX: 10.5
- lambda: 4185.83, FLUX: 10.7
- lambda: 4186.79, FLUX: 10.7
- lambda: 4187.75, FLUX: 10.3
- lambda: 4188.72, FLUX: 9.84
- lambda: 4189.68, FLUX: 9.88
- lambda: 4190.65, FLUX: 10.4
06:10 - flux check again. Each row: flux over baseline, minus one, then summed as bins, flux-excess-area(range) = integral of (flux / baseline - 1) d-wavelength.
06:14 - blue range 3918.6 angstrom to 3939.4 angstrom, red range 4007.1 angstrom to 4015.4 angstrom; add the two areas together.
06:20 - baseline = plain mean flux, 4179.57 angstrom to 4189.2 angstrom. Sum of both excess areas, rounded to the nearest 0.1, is -2.2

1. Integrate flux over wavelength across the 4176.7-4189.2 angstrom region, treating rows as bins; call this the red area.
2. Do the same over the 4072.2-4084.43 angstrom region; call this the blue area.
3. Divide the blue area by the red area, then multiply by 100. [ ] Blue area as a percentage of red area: 88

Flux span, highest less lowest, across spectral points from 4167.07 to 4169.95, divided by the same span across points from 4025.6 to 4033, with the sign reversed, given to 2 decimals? -0.61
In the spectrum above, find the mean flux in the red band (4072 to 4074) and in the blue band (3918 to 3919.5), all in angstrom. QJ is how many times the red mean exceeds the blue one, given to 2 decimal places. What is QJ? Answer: 0.88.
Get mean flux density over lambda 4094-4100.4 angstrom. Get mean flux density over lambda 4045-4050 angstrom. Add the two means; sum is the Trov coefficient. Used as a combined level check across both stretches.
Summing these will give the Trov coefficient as 18.3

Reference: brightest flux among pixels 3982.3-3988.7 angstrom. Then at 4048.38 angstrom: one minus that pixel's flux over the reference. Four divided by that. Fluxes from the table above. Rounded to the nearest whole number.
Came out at -747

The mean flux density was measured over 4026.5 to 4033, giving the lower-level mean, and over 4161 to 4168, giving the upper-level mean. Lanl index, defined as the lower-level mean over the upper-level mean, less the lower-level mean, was -7.96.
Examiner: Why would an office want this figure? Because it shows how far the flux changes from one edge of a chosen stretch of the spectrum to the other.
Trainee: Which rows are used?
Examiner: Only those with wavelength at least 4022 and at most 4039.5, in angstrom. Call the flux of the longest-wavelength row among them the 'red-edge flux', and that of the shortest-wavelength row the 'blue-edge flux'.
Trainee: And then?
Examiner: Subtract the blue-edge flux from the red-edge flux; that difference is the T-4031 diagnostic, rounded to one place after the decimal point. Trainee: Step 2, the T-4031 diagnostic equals 1.3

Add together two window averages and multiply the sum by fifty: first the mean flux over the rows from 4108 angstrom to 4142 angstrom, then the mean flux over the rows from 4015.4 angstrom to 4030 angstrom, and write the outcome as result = 925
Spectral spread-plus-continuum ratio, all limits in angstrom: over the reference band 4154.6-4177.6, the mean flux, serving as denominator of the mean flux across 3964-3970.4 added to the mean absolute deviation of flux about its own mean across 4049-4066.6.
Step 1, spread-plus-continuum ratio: 1.01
